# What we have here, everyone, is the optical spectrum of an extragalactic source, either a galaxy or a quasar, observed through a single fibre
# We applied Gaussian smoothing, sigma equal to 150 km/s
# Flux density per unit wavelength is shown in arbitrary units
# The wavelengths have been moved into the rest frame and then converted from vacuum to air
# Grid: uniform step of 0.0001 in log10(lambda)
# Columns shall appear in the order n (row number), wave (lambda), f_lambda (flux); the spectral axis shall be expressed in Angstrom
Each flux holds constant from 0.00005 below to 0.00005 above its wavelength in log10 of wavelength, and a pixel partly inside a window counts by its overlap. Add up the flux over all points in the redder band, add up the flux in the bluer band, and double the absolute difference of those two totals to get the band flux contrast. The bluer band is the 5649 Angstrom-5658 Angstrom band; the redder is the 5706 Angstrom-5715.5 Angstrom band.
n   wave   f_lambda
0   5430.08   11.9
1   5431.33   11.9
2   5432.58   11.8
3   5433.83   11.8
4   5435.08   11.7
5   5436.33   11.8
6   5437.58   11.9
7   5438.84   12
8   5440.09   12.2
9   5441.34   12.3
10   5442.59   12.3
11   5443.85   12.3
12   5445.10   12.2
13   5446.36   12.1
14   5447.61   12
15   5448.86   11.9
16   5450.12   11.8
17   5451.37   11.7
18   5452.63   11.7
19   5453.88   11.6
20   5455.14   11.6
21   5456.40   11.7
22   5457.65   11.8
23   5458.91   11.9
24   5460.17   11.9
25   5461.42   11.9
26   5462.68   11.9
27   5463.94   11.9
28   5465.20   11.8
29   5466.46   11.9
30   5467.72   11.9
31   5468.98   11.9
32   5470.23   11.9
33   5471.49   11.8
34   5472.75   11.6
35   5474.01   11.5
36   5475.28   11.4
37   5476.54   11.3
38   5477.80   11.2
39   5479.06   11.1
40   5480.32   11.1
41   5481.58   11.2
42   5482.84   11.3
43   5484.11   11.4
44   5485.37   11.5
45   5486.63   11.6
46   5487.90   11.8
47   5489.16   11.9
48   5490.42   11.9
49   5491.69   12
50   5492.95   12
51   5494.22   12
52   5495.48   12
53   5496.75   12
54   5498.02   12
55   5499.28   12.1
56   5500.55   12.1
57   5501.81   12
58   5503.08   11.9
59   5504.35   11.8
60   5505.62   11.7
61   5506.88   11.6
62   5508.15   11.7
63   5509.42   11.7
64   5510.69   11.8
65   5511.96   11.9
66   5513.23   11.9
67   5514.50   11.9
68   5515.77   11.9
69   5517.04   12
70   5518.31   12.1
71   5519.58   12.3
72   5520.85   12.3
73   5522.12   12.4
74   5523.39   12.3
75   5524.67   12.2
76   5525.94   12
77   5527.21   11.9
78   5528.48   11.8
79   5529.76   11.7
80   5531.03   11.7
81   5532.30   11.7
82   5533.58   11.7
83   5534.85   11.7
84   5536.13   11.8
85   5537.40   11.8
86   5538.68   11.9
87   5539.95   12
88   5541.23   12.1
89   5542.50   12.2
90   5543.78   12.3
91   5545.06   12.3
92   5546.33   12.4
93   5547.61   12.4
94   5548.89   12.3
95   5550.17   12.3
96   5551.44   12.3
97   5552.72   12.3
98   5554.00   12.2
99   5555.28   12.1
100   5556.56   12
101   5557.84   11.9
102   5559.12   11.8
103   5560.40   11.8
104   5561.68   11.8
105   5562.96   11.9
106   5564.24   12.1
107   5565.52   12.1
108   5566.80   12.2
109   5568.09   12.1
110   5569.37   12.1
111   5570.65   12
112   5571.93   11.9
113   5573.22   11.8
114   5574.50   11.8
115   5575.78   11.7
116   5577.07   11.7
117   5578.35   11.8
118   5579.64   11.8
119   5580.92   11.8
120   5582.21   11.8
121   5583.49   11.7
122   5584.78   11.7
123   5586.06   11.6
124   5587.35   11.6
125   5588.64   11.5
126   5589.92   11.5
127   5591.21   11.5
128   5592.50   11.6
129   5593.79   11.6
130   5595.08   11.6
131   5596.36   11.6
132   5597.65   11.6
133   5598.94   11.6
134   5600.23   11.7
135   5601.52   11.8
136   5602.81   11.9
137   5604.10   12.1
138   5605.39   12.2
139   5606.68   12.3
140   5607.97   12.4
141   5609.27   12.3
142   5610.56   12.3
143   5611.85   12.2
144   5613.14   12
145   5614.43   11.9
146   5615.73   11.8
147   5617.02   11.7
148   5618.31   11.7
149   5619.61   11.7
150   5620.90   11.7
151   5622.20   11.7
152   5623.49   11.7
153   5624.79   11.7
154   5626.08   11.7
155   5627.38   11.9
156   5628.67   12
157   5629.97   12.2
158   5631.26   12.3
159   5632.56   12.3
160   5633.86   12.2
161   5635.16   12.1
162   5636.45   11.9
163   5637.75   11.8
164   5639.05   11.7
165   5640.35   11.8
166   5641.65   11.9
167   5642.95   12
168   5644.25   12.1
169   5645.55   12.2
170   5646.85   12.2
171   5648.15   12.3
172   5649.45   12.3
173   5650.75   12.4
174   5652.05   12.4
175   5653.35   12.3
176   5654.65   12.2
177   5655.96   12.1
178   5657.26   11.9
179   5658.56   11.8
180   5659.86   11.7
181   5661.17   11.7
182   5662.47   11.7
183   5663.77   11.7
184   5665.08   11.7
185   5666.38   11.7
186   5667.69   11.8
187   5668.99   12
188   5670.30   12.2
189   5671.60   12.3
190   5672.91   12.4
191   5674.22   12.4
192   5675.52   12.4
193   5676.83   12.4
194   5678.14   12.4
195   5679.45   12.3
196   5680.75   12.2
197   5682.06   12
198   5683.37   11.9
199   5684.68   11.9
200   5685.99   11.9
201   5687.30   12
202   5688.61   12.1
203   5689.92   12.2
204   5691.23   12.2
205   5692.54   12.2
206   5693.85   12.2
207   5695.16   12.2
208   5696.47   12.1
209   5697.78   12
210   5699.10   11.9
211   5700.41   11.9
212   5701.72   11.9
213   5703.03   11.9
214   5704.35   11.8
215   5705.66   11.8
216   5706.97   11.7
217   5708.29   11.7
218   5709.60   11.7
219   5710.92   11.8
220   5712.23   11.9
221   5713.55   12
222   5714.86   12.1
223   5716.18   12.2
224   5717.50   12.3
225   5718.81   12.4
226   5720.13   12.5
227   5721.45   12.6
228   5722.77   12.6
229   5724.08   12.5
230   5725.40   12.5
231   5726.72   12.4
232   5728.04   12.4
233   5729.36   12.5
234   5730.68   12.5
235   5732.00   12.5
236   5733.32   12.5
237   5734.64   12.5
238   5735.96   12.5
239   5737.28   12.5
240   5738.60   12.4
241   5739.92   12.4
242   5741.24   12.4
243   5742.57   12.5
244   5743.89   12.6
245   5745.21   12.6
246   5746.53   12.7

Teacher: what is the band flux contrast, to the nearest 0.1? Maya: 5.4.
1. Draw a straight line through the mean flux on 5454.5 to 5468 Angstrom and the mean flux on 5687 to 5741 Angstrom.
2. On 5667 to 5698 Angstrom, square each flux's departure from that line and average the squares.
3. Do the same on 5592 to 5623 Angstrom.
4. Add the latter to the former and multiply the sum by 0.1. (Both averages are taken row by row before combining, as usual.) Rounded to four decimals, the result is 0.0133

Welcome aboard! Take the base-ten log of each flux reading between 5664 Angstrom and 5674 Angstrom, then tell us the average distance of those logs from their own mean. 0.0088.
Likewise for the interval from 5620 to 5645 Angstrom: 0.0067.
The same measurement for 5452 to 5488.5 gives 0.0086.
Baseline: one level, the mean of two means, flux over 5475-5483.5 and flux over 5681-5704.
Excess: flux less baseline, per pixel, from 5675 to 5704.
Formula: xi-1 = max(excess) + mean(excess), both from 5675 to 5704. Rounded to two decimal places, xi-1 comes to 1.24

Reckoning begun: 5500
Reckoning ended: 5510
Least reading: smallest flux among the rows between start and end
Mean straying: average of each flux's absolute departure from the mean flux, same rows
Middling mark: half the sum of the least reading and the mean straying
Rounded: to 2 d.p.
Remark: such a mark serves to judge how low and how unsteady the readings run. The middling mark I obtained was 5.87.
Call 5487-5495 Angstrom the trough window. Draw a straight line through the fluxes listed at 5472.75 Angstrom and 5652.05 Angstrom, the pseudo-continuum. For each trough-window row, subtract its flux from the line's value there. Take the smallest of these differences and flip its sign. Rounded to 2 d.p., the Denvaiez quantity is 0.32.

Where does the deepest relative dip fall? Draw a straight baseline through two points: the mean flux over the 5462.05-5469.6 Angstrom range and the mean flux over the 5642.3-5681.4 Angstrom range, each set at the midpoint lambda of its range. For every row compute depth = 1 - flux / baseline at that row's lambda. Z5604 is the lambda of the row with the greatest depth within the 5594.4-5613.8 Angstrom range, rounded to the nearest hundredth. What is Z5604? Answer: 5598.94 Angstrom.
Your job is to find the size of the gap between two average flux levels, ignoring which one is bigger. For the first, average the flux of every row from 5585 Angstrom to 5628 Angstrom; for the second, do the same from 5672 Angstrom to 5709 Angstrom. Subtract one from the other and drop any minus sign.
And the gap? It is 0.26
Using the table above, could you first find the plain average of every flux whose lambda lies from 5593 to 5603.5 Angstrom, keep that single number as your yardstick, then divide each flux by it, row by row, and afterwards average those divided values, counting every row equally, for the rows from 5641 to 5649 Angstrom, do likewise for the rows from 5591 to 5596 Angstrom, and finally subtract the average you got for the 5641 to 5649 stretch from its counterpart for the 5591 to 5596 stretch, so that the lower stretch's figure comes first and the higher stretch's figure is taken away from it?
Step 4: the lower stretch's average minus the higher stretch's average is -0.046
